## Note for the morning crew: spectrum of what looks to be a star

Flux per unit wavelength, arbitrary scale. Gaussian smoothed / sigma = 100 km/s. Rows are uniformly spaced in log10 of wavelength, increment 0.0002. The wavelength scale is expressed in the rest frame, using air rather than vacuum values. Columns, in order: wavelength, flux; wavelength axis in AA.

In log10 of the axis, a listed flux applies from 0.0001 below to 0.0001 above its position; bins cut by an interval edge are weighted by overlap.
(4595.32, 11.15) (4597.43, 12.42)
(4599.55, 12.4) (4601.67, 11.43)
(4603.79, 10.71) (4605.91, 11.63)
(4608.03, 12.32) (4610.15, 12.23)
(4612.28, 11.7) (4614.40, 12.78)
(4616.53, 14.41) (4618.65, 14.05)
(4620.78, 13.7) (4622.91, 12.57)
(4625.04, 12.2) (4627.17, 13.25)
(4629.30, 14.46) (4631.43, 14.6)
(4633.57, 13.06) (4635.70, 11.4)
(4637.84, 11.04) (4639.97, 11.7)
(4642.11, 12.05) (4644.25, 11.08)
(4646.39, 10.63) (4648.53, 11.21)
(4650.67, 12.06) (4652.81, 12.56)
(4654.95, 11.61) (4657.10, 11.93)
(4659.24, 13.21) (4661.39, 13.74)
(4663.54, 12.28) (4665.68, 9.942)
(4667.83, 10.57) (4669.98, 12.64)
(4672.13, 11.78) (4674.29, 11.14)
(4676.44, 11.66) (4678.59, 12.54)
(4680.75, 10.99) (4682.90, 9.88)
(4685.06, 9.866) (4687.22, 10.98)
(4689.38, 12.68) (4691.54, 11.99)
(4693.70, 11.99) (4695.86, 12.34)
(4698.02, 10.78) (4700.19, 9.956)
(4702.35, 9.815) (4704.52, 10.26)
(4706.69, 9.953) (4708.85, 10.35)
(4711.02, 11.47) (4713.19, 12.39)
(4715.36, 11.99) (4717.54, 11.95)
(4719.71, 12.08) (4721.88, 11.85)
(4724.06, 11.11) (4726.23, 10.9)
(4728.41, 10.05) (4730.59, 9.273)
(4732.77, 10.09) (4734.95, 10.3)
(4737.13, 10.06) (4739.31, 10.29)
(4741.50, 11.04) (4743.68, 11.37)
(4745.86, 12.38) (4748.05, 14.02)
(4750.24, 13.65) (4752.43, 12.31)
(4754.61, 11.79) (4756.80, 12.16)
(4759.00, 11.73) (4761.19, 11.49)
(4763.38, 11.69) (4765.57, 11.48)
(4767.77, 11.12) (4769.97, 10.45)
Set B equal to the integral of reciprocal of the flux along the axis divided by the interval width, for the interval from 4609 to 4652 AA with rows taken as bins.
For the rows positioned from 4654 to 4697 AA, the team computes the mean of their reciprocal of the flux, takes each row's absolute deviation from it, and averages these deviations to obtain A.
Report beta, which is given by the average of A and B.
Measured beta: 0.0436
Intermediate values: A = 0.0066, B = 0.081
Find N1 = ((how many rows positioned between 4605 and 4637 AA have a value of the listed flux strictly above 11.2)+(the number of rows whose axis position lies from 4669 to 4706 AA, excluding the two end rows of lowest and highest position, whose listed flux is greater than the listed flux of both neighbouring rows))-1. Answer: 17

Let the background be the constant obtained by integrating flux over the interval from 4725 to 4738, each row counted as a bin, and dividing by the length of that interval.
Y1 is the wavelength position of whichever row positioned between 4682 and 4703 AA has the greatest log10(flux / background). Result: 4689.38 AA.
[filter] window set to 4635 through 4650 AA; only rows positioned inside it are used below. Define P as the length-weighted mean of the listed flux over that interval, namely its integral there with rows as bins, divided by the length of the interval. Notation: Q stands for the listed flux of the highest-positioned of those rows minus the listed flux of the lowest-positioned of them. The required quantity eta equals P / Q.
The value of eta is -60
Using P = 11.3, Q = -0.2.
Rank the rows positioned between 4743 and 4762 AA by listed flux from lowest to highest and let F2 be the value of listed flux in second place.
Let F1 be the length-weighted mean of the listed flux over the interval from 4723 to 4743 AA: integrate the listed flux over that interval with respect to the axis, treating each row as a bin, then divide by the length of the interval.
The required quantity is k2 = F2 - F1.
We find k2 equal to 1.1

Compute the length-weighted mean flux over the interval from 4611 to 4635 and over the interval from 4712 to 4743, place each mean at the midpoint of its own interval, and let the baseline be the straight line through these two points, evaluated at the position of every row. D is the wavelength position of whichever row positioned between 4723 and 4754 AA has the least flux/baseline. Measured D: 4730.59 AA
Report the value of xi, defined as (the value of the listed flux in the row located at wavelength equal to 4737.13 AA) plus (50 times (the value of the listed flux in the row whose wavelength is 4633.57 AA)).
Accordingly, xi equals 663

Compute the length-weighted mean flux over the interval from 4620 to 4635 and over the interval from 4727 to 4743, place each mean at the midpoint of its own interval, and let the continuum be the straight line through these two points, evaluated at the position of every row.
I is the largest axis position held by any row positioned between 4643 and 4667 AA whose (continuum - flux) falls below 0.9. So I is 4663.54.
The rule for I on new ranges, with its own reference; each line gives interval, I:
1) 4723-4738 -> 4737.13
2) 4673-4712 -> 4711.02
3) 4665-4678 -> 4676.44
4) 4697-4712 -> 4711.02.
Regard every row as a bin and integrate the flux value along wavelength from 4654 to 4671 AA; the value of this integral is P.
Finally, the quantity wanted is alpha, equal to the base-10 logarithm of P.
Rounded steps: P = 204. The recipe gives 2.31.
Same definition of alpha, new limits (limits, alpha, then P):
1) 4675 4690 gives 2.22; 168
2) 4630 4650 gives 2.38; 238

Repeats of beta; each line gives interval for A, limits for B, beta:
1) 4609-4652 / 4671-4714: 0.0485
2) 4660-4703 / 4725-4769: 0.0483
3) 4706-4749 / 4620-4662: 0.0444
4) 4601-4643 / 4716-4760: 0.0473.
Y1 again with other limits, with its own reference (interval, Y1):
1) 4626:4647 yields 4631.43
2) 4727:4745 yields 4743.68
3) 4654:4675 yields 4661.39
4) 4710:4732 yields 4713.19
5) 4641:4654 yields 4652.81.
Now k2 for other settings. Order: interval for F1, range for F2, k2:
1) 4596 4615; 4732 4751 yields -1.8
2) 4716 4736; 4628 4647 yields 0.2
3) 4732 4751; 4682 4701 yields -1.6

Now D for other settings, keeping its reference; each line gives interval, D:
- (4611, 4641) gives 4637.84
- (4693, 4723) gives 4702.35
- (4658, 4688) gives 4665.68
